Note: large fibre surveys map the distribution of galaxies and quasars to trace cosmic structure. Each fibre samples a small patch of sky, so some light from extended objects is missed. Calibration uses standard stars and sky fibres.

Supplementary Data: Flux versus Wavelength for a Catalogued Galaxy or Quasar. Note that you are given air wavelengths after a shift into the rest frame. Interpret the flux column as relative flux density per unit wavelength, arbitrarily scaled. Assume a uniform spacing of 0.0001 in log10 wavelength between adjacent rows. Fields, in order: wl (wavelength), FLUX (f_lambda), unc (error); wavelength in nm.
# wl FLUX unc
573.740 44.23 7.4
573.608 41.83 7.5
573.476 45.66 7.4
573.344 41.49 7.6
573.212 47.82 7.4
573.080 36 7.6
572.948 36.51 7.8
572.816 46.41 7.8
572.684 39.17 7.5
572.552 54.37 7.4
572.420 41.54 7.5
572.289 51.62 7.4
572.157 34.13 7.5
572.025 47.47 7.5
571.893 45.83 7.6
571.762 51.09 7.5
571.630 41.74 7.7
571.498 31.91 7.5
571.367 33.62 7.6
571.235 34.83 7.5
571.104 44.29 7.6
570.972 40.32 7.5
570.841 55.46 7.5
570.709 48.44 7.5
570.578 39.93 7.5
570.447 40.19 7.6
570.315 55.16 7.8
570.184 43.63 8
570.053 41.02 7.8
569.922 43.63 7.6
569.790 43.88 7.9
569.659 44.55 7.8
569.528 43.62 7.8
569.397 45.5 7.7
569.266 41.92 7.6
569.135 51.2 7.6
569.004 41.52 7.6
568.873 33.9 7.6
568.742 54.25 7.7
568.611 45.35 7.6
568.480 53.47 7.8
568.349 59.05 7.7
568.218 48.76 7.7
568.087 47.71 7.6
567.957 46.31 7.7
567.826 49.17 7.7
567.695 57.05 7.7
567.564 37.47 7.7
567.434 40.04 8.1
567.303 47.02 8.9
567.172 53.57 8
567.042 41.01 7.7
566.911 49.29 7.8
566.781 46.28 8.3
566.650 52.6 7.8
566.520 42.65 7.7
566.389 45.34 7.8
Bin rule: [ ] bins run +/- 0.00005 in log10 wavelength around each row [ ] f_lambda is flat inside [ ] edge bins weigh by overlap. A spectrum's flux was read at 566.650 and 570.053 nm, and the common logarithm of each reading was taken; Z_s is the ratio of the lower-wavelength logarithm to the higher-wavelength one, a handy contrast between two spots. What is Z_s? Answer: 1.07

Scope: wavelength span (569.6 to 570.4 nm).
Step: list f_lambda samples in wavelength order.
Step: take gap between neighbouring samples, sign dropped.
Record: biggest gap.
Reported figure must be 12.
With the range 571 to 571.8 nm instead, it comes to 10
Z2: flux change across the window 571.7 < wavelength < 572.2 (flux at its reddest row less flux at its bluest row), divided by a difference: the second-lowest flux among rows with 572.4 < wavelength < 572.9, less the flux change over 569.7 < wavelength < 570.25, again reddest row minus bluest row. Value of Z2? -0.41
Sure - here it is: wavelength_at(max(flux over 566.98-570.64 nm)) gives 568.349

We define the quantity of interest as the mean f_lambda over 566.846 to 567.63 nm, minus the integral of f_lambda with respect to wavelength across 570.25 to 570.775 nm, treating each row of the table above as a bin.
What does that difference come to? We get 20.6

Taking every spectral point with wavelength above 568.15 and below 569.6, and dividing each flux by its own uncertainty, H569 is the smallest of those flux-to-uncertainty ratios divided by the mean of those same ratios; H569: 0.73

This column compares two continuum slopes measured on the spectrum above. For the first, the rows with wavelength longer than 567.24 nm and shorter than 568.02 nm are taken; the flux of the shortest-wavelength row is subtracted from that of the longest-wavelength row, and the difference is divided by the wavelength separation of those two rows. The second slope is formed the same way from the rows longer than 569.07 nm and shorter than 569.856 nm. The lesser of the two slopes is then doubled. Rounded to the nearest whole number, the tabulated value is -22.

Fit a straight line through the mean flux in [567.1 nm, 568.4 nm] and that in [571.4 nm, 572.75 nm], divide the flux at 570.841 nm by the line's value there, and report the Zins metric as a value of 1.23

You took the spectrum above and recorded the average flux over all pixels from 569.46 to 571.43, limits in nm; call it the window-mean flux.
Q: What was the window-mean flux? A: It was 43.5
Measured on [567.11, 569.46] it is 47.4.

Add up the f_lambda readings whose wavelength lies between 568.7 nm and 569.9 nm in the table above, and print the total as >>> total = 400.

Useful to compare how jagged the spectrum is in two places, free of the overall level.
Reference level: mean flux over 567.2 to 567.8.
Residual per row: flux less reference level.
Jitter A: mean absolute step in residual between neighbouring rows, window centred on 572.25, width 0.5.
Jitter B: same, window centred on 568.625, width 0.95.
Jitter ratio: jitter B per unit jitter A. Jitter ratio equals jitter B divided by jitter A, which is 0.7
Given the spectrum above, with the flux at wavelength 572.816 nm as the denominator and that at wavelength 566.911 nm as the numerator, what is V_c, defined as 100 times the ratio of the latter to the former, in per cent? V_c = 106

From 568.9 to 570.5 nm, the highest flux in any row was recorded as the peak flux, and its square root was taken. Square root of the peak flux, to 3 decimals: 7.427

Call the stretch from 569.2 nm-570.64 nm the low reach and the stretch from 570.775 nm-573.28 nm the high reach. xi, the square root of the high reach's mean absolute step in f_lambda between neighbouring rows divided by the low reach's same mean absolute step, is 1.49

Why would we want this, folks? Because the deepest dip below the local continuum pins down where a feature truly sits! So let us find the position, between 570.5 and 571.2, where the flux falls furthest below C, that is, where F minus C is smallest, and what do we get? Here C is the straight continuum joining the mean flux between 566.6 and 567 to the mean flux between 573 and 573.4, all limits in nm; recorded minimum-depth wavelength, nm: 570.578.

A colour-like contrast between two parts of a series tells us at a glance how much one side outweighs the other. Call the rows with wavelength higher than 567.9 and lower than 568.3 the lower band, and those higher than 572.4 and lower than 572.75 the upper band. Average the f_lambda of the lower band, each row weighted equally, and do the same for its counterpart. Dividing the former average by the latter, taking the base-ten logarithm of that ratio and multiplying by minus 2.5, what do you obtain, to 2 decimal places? -0.06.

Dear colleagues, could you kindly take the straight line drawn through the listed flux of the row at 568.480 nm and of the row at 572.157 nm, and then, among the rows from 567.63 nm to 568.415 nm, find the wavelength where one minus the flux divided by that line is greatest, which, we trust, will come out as 567.957 nm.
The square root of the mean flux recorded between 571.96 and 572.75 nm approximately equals 6.69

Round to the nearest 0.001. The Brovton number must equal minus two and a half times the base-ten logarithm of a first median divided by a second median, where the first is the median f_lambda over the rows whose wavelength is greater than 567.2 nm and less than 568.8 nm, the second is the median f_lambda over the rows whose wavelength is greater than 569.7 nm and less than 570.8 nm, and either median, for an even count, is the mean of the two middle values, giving -0.109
